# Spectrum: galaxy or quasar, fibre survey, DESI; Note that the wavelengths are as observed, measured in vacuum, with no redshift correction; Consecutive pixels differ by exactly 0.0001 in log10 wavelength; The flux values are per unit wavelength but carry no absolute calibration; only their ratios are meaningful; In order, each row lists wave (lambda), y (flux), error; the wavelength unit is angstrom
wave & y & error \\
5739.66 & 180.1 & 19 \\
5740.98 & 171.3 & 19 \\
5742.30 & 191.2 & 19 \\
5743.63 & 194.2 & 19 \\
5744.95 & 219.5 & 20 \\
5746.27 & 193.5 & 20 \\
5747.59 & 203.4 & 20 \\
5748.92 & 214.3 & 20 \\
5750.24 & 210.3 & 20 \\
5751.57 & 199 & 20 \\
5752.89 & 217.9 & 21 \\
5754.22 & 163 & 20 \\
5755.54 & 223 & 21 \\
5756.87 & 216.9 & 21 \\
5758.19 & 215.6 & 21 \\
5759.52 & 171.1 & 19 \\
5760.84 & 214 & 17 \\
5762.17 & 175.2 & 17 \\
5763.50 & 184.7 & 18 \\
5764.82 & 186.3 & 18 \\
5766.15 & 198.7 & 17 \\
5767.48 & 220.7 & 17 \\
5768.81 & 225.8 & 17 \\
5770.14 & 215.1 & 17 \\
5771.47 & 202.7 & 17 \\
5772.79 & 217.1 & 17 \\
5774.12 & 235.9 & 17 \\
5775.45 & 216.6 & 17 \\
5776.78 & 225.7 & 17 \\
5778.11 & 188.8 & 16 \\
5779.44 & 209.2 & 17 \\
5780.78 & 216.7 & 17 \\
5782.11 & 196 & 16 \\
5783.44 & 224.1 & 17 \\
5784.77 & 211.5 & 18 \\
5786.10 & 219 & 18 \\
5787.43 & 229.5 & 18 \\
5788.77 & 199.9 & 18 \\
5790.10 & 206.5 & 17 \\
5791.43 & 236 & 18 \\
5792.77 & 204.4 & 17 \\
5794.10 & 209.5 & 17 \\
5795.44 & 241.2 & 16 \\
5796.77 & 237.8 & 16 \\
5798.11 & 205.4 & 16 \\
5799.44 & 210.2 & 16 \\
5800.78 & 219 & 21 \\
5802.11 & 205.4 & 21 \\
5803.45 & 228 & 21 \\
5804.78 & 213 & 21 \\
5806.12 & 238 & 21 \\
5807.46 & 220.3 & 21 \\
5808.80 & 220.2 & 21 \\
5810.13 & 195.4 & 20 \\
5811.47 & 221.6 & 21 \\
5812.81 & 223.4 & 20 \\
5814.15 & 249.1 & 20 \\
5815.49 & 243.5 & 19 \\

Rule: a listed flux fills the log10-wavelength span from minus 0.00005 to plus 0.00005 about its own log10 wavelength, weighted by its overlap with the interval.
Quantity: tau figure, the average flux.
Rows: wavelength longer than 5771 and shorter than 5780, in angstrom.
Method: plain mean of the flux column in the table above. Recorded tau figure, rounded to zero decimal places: 214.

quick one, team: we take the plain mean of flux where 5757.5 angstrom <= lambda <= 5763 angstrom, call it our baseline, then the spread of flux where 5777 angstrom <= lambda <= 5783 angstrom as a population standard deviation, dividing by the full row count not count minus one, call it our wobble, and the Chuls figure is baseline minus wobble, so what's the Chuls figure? 183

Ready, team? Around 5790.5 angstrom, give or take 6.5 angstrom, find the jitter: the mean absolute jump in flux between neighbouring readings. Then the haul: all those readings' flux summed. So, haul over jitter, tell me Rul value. 127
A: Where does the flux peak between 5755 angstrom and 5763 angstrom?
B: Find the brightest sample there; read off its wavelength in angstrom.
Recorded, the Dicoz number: 5755.54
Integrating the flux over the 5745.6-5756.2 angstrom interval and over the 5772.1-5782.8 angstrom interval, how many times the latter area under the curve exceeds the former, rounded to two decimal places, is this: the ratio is 1.06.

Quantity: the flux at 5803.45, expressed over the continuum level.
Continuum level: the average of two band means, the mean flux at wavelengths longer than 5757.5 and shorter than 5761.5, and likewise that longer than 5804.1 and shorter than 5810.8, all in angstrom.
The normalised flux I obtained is 1.09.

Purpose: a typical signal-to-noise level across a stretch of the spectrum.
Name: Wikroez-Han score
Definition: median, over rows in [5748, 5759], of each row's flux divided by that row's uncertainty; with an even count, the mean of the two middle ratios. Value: 10.4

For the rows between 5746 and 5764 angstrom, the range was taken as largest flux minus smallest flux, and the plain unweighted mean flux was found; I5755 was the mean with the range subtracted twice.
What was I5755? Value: 80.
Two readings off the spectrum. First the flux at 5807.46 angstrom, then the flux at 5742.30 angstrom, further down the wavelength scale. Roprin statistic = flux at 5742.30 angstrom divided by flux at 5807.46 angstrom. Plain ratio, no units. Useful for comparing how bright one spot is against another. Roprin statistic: 0.87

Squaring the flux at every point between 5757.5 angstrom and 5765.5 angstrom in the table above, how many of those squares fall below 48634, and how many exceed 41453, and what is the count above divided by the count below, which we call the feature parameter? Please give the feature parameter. 0.33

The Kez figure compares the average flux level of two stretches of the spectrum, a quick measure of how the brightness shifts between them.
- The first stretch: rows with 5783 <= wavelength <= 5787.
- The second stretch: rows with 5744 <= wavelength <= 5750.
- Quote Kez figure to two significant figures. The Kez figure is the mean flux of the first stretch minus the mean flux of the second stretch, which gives 11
